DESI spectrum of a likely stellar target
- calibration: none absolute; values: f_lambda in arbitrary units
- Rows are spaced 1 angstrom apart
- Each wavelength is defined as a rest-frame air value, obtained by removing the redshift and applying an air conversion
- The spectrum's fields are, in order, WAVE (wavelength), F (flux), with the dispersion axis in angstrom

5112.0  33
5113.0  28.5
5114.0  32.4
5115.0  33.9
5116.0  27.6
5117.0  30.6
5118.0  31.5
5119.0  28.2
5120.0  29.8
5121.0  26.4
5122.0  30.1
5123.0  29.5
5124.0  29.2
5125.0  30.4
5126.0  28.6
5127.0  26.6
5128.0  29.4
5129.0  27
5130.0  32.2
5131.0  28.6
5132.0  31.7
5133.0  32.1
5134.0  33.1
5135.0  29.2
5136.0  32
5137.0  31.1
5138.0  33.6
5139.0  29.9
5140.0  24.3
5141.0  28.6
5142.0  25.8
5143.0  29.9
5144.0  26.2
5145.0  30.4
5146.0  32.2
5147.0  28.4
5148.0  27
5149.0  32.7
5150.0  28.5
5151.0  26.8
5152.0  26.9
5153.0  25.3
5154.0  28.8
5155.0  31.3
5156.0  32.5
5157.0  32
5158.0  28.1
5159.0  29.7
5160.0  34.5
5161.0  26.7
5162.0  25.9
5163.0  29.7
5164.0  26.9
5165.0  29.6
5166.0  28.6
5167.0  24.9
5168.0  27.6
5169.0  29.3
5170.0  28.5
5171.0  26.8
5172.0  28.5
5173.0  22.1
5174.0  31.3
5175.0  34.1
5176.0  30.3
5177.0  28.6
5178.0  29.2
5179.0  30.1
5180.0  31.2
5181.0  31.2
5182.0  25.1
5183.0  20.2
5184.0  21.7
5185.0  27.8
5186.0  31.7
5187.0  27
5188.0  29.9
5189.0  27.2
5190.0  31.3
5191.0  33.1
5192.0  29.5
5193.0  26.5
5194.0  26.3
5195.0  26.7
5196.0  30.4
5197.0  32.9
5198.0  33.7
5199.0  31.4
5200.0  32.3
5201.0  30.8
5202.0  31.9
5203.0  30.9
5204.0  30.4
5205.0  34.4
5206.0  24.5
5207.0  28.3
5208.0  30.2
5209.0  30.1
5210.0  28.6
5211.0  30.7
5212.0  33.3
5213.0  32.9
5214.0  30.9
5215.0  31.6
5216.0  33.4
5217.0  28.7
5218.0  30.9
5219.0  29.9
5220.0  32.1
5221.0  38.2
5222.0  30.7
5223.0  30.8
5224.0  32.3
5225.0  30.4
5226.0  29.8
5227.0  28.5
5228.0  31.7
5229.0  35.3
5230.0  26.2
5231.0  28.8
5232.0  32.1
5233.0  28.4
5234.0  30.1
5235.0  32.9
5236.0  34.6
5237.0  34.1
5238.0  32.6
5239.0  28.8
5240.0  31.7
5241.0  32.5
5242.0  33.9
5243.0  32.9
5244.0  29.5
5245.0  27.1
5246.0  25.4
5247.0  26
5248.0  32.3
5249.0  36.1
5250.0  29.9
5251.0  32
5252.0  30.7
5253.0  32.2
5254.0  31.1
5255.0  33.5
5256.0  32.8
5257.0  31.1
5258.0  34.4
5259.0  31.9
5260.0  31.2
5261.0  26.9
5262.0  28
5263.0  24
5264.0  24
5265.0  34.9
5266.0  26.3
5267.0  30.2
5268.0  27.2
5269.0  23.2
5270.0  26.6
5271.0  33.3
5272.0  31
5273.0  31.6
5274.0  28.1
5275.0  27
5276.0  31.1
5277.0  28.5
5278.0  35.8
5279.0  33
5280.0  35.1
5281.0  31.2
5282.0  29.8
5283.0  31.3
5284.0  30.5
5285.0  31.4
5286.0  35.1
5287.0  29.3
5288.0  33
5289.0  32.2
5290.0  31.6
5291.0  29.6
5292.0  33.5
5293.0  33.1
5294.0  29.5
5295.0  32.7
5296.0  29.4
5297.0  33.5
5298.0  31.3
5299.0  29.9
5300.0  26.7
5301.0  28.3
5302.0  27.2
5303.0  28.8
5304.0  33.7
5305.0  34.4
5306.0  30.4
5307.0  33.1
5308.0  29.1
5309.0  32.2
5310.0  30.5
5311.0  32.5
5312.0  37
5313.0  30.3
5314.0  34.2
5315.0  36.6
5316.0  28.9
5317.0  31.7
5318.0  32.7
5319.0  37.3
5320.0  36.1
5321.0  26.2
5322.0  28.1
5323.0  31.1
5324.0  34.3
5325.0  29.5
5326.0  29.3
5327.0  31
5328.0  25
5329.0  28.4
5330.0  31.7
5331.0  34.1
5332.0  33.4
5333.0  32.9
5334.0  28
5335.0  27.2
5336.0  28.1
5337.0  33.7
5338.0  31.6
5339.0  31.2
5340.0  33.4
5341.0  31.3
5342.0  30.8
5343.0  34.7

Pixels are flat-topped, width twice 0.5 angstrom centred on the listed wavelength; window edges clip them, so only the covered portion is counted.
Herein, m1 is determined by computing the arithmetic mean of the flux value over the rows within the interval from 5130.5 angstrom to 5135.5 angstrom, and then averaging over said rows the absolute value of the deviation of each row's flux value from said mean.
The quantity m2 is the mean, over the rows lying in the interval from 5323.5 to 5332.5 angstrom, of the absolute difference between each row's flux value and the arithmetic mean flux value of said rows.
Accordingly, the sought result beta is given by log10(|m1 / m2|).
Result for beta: -0.17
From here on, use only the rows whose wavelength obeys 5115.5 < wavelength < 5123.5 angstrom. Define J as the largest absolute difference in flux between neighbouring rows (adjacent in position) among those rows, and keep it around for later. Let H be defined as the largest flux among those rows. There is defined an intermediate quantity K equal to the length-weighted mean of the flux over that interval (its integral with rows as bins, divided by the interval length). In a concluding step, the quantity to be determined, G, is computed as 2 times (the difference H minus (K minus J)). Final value 12.0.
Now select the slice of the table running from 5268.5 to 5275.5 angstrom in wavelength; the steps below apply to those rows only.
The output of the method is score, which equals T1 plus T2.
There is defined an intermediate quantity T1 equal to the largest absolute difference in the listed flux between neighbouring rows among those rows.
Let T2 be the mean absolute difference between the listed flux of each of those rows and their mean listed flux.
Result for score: 10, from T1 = 6.7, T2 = 2.8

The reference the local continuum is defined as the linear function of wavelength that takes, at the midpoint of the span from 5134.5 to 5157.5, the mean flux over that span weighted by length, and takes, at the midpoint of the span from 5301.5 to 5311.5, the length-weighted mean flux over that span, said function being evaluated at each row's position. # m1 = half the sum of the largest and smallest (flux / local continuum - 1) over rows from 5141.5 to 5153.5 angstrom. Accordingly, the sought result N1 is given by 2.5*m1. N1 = -0.03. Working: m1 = -0.011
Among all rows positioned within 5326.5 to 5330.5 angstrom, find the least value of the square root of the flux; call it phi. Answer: 5.00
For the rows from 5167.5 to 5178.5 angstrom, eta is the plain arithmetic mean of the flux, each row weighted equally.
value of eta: 28.8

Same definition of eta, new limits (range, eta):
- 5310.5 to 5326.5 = 32.2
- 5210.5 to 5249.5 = 31.2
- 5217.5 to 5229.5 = 31.7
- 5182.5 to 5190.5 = 27.1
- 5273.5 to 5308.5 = 31.1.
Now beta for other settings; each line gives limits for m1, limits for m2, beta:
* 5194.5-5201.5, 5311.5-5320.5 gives -0.22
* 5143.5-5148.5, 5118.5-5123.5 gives 0.21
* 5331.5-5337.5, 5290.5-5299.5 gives 0.24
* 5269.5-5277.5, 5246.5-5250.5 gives -0.17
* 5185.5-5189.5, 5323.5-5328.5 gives -0.09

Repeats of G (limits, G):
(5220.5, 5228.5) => 28.3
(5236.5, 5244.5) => 11.8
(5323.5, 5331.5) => 19.8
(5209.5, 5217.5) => 13.7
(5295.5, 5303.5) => 16.4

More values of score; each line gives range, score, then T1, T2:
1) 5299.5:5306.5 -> 7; 4.9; 2.5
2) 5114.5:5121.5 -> 8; 6.3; 2.0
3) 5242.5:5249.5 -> 10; 6.3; 3.3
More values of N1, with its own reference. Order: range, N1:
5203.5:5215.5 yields -0.04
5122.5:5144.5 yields -0.02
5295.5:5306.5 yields -0.05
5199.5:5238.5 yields 0.10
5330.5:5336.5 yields -0.07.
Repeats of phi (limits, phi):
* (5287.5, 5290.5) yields 5.62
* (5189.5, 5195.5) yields 5.13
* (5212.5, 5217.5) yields 5.36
